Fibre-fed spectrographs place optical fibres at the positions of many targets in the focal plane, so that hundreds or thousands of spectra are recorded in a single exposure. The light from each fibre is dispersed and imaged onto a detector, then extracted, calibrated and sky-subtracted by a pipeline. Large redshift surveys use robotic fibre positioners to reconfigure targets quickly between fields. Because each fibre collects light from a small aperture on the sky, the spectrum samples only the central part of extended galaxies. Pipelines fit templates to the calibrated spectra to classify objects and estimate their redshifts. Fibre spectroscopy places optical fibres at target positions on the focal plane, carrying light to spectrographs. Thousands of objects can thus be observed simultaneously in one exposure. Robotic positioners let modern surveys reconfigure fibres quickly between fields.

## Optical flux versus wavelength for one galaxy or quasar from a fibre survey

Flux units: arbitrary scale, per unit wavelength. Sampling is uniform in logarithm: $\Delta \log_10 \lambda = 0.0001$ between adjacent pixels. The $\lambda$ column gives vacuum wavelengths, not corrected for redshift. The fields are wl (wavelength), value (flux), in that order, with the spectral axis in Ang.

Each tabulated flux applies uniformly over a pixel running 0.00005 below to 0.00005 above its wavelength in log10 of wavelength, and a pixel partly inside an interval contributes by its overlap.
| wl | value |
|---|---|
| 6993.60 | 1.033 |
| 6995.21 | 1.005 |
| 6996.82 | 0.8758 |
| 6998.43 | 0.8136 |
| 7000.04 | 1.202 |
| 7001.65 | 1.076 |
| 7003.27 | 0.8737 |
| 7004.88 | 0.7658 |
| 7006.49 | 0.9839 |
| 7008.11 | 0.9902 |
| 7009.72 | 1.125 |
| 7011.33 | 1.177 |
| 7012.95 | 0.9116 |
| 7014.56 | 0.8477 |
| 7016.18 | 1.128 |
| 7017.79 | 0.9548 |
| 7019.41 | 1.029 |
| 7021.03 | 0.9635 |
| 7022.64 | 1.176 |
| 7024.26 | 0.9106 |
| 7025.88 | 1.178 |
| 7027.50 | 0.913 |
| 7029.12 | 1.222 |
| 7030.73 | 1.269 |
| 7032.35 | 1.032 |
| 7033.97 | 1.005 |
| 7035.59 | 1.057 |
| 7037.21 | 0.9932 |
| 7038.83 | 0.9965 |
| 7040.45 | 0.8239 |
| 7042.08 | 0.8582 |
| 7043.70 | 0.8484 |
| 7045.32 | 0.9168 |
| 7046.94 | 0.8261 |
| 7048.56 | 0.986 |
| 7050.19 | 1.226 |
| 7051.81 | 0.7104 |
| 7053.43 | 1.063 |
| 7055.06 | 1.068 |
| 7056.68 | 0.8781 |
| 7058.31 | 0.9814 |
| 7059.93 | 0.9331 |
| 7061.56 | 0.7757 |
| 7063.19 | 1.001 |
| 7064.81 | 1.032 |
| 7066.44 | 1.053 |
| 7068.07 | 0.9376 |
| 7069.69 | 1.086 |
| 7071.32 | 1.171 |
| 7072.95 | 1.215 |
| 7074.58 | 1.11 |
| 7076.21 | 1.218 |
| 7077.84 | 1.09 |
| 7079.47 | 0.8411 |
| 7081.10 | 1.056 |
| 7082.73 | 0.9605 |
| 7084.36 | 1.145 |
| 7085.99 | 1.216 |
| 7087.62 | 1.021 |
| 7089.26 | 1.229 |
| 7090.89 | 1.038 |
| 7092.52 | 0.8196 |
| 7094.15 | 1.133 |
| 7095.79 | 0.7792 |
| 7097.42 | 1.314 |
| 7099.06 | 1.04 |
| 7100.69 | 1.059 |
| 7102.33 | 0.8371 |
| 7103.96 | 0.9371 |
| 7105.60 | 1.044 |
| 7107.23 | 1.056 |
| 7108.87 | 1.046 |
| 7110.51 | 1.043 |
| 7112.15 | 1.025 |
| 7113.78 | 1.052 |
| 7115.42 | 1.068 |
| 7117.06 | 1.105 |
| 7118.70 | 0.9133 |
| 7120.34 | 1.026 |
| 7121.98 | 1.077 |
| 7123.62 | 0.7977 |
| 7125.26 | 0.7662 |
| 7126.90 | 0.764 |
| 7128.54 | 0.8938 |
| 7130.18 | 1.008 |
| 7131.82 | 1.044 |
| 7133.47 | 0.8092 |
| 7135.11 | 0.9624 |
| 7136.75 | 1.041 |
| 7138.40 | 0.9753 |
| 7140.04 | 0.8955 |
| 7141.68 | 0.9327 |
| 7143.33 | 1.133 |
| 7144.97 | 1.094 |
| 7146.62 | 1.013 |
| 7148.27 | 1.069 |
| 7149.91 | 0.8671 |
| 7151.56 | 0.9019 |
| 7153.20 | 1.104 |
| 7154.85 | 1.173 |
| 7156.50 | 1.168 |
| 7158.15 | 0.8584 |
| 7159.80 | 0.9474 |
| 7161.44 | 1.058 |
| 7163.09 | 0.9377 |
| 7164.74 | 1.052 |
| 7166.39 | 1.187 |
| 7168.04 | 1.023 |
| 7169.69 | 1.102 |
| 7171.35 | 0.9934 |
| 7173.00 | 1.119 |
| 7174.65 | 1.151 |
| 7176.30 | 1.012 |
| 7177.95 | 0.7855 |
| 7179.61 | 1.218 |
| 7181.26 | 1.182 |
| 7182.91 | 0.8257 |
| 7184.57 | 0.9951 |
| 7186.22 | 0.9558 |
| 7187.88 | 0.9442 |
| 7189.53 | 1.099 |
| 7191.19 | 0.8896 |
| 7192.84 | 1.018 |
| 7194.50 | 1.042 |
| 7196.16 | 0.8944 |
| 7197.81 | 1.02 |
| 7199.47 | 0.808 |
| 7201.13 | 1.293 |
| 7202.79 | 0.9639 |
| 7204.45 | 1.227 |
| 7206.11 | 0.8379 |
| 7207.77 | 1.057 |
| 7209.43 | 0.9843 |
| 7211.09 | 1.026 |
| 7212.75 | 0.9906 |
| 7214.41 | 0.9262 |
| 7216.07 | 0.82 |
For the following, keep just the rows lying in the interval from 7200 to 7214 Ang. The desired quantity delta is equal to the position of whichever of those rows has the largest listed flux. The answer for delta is 7201.13 Ang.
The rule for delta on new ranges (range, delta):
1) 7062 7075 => 7072.95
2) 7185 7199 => 7189.53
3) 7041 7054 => 7050.19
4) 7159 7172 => 7166.39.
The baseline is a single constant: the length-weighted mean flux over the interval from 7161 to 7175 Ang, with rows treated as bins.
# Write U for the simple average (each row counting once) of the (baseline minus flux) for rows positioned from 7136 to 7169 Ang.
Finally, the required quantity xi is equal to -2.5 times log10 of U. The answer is 3.37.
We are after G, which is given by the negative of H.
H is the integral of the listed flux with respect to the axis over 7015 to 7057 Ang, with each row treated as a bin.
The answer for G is -42.1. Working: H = 42.1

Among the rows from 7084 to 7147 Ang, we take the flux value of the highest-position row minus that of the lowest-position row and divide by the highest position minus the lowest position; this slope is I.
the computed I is -0.002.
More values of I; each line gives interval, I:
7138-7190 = 0.002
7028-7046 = -0.019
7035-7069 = -0.004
